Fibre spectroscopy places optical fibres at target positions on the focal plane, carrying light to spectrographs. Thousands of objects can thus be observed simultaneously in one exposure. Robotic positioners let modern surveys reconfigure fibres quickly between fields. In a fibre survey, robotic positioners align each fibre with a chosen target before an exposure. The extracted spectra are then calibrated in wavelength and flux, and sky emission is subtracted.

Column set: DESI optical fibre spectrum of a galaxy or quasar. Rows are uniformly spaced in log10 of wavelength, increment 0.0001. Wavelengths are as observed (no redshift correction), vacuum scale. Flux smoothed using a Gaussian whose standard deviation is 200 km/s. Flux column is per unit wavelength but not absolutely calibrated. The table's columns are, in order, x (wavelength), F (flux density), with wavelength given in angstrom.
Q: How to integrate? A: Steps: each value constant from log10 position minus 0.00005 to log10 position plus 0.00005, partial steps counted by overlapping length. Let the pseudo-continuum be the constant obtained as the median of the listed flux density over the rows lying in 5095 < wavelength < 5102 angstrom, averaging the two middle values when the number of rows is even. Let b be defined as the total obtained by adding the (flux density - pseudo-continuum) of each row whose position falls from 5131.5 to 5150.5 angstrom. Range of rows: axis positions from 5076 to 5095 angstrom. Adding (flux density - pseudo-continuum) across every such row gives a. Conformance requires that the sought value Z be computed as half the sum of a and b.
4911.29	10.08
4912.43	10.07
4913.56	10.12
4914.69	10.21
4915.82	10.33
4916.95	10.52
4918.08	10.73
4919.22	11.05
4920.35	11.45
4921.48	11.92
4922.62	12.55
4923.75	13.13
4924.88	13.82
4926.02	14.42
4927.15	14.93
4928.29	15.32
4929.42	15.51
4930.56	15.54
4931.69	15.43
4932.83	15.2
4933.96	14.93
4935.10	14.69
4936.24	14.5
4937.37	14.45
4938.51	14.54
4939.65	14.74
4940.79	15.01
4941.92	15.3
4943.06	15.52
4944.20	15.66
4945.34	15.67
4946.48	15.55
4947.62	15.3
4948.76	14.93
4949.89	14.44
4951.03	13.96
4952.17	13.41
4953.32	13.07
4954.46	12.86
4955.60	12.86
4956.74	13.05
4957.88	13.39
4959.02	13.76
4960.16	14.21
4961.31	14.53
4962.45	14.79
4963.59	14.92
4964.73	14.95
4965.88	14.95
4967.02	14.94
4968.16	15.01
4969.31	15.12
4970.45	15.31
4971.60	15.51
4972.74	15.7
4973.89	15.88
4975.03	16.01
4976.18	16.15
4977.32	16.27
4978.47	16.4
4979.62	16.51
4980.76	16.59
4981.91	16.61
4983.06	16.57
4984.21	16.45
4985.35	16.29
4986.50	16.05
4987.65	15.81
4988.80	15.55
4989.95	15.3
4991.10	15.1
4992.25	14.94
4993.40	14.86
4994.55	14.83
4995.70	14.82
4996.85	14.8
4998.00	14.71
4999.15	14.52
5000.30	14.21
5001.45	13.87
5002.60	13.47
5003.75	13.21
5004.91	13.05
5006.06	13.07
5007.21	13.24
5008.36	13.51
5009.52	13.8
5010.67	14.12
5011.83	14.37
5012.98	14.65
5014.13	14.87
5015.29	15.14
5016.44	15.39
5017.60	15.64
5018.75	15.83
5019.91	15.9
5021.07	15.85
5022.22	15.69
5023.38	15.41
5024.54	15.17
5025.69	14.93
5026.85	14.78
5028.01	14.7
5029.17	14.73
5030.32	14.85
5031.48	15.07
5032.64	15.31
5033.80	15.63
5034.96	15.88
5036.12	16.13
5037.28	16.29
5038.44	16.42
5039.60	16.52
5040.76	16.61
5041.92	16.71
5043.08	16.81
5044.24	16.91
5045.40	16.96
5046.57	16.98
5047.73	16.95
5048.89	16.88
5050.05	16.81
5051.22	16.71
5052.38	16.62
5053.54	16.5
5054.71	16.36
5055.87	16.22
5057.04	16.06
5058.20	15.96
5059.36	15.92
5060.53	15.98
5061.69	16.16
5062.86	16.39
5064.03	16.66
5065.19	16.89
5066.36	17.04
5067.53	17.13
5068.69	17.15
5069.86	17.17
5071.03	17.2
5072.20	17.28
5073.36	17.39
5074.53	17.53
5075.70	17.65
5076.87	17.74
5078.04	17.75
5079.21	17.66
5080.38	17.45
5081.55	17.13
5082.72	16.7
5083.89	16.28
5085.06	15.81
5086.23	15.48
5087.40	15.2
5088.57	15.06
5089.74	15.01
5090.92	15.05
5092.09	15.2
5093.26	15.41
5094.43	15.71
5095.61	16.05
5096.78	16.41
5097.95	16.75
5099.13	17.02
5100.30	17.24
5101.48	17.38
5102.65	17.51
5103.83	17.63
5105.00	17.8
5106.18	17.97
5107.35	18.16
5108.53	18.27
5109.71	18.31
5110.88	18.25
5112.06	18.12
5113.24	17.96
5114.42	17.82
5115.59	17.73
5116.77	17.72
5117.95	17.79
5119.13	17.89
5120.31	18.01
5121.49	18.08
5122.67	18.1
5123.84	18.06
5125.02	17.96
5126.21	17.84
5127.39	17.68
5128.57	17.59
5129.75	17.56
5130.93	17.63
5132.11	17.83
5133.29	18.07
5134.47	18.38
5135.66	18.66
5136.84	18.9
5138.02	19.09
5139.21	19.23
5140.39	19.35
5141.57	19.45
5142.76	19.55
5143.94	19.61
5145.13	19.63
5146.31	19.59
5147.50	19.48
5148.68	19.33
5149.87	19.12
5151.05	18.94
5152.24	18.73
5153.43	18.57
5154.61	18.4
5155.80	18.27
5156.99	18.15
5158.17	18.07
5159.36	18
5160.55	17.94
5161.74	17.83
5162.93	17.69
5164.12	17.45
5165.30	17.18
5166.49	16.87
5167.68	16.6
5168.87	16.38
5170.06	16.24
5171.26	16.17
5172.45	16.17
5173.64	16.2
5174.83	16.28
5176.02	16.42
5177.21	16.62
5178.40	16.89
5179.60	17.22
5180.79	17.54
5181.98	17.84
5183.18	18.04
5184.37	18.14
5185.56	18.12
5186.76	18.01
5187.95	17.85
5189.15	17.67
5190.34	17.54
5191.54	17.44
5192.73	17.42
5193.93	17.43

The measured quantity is 12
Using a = -12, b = 35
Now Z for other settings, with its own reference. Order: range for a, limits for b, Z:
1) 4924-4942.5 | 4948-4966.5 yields -39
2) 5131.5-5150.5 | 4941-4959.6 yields -3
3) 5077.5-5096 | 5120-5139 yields 3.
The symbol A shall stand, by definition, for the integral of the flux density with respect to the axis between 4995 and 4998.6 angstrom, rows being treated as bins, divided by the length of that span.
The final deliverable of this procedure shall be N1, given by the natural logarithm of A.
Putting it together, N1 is 2.69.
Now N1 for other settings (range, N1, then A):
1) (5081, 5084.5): 2.82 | 16.7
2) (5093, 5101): 2.80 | 16.4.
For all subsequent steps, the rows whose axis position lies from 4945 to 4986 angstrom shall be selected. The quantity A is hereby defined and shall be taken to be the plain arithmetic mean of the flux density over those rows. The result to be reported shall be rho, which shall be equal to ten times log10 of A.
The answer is 11.8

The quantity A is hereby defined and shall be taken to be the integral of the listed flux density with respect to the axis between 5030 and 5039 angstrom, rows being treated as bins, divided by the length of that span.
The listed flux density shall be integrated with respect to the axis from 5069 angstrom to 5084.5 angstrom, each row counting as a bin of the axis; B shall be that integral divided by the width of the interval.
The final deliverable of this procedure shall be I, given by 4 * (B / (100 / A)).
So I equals 10.9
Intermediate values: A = 15.7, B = 17.3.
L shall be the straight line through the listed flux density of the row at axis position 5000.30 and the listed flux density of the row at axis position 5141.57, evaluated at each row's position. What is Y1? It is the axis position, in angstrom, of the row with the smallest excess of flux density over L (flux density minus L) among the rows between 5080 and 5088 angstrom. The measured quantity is 5087.40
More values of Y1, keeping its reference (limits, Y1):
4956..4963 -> 4956.74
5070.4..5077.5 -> 5071.03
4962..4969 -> 4967.02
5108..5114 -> 5113.24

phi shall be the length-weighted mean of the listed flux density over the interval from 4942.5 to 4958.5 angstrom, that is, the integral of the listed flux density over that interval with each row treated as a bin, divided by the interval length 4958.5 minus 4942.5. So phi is 14.3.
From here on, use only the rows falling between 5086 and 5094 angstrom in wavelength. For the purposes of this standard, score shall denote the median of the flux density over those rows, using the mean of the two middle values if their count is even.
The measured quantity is 15.2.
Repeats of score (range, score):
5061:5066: 16.5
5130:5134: 17.8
